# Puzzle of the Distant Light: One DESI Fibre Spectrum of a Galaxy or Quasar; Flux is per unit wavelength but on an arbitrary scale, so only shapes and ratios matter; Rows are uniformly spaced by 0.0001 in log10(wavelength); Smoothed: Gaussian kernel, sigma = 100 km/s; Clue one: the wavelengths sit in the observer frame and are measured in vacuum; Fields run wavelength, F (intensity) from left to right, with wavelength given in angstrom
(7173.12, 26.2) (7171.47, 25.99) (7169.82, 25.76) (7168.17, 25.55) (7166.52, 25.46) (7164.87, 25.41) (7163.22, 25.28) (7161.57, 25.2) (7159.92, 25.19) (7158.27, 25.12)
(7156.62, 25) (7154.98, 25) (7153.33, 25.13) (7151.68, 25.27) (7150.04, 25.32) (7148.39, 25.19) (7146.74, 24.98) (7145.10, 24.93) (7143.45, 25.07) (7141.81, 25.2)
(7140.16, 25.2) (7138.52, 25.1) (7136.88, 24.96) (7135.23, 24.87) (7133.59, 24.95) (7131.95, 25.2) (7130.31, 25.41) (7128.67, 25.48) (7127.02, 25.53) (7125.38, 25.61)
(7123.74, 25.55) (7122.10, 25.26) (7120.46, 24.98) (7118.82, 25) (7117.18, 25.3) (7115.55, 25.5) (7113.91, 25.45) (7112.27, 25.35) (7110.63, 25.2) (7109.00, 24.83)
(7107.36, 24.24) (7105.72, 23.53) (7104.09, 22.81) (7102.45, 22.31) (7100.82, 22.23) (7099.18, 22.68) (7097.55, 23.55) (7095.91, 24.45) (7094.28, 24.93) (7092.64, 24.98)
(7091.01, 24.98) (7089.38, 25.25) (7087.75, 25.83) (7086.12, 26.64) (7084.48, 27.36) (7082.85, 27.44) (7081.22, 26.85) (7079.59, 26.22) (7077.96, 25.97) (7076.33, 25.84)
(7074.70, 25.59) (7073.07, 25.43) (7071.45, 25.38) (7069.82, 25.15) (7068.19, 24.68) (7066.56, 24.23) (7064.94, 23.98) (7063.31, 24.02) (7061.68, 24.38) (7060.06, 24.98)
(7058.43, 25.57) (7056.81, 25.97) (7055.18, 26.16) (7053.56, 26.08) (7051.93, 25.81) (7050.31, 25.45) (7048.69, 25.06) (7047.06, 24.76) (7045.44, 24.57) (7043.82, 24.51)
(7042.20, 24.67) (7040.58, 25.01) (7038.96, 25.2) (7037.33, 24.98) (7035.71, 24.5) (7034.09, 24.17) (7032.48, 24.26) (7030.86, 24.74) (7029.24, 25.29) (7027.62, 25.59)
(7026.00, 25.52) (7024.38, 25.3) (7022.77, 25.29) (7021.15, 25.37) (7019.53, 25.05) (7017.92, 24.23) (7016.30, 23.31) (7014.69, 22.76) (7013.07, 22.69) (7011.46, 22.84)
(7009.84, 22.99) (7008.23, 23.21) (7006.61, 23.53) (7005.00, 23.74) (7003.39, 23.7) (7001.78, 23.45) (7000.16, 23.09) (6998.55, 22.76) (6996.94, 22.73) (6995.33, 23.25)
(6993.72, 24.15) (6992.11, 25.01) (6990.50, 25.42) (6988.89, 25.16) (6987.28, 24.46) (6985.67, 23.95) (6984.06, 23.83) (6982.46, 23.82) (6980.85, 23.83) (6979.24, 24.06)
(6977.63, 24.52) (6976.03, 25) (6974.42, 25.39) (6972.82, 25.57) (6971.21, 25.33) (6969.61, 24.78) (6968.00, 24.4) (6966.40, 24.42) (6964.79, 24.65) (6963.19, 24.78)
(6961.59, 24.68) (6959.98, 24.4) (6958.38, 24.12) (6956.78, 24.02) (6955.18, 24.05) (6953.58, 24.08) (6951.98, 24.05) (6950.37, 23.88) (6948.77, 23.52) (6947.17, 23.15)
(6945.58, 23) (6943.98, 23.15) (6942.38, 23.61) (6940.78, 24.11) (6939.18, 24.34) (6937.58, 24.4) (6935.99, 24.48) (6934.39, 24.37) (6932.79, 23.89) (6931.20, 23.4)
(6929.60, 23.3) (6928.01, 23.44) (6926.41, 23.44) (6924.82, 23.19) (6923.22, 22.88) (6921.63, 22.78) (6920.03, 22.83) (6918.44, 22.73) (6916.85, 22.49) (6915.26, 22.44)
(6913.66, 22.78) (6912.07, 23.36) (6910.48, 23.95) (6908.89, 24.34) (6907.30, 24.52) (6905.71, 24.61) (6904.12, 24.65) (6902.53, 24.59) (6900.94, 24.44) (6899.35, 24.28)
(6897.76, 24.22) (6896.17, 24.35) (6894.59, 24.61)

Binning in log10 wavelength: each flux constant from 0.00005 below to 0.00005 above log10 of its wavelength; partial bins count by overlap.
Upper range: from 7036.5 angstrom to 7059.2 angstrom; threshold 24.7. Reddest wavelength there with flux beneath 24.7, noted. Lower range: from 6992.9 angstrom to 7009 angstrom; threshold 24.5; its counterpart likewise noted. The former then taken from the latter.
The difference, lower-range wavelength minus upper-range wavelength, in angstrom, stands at -37.2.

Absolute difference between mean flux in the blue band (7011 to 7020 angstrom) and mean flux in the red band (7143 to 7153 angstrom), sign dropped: 1.65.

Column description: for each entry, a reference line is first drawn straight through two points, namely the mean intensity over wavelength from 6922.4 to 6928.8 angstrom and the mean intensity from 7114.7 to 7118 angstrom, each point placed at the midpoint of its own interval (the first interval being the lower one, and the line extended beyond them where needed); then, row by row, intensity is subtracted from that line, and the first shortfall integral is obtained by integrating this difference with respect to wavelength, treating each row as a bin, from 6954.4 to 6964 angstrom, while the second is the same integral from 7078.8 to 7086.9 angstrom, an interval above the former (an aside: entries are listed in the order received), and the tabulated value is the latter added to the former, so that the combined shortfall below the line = -22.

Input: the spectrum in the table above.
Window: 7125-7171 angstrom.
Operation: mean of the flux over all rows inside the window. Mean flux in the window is 25.23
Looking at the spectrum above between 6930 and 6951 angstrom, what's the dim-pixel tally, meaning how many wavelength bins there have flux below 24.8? 13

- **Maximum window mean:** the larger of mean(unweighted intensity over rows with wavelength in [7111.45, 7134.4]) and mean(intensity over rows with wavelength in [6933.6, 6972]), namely 25.3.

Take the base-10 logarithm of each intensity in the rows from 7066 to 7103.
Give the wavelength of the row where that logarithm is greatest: 7082.85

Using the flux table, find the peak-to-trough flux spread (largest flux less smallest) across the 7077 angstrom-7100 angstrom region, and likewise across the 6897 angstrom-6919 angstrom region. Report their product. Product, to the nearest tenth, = 10.5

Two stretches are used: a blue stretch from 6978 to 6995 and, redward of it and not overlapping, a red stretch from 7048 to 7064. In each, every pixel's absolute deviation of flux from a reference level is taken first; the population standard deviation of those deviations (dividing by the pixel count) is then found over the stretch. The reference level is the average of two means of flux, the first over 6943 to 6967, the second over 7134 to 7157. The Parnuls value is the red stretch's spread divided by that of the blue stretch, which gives 2.3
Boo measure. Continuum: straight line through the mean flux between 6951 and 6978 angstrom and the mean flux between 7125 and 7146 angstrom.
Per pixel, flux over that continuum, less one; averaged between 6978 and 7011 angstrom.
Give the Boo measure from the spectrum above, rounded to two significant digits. -0.036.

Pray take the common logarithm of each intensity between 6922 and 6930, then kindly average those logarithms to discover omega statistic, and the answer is 1.37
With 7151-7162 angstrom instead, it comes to 1.40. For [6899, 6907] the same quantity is 1.39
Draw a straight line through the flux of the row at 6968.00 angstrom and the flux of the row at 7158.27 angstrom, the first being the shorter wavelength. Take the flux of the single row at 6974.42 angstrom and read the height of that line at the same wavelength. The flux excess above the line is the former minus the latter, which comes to 1.0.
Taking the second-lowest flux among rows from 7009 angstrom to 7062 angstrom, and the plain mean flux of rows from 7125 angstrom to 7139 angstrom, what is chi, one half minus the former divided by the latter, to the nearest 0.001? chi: -0.402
